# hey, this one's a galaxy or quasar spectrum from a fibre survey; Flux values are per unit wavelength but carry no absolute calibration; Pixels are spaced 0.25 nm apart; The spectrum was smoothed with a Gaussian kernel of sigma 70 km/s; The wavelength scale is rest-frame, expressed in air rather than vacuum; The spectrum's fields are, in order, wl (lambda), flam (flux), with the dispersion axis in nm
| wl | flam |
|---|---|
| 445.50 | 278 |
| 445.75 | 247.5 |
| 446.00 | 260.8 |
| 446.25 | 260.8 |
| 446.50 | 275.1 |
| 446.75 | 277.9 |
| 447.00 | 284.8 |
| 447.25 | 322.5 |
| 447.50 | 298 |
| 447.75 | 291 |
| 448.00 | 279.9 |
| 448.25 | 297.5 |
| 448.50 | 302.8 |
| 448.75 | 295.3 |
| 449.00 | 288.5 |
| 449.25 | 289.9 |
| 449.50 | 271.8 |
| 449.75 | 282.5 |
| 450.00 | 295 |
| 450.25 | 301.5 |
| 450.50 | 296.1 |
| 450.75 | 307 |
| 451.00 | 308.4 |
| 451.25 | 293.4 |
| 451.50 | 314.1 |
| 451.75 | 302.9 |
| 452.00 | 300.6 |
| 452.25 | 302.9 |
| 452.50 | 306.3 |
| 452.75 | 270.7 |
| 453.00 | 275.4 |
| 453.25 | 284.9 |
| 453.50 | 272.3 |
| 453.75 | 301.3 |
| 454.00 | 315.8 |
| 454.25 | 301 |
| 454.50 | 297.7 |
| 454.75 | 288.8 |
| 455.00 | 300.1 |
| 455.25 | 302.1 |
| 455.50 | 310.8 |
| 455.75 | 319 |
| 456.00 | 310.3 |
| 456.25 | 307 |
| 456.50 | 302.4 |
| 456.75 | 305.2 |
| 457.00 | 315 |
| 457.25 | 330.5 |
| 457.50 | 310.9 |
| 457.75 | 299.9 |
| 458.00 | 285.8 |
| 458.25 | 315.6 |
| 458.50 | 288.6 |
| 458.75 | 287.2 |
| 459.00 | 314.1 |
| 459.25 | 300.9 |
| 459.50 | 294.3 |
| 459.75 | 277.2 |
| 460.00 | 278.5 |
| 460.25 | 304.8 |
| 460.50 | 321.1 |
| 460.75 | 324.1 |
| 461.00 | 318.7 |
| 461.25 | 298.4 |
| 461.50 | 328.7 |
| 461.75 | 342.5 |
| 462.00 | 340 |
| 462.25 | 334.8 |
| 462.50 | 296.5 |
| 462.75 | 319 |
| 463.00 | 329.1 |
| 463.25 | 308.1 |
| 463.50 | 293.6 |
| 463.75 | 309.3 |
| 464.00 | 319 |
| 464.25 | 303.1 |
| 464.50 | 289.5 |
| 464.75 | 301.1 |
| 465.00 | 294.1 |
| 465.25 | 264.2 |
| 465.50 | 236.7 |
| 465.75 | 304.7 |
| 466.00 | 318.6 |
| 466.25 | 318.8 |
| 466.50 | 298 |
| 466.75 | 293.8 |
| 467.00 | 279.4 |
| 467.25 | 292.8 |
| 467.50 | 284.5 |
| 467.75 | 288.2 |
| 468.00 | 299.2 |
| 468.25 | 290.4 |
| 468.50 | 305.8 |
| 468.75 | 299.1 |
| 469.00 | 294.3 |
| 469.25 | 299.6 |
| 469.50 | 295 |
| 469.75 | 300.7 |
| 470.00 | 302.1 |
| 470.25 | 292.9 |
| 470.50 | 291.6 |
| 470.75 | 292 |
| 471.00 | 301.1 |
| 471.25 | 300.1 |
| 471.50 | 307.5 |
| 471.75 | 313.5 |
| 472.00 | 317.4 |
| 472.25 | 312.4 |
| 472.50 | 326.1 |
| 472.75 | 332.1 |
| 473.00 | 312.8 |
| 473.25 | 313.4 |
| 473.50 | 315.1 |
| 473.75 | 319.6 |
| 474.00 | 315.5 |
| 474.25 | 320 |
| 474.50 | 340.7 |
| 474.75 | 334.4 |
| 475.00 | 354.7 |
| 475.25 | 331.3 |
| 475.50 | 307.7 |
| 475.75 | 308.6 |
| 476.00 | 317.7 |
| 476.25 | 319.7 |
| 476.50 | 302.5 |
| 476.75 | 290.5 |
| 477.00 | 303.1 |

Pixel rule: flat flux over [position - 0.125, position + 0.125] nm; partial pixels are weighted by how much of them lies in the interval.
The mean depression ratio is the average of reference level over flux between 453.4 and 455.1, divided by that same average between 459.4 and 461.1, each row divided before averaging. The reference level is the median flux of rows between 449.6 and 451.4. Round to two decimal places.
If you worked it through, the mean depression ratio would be 1.02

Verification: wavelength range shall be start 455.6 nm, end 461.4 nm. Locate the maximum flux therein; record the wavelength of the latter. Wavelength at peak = 457.25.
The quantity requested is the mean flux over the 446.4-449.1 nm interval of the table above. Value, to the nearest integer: 292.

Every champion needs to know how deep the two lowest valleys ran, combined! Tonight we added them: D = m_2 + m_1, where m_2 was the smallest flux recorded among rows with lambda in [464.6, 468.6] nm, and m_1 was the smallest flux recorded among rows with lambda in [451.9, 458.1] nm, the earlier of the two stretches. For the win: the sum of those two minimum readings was 507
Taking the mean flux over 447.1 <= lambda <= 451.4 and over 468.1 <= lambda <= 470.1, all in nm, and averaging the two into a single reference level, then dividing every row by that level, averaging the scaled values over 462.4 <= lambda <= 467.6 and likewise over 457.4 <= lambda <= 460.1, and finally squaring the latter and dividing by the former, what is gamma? 0.99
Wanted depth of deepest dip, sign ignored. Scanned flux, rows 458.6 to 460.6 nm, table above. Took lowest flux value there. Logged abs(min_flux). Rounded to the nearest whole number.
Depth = 277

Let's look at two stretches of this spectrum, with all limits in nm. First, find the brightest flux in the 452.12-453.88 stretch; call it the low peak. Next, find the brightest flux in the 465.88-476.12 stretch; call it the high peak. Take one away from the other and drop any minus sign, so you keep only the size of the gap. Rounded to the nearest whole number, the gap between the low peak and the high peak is 48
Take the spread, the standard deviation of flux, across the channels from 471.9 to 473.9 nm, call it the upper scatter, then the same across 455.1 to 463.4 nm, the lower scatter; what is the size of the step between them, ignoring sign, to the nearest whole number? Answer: 10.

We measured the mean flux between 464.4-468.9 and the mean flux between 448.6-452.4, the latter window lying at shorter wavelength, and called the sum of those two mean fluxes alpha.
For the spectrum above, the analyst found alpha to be 589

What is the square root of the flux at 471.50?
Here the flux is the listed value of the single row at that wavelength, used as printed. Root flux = 17.5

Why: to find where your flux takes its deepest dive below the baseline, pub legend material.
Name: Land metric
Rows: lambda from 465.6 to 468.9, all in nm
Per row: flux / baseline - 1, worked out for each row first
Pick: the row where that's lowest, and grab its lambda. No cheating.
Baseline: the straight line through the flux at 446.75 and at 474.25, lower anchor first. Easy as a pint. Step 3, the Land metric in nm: 467.00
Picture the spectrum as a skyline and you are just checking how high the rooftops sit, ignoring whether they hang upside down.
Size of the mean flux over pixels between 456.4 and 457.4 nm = 313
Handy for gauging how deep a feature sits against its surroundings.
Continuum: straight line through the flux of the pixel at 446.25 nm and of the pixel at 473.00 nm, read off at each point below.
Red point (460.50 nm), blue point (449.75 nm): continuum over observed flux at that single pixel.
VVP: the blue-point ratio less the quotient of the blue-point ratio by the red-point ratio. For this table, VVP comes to -0.11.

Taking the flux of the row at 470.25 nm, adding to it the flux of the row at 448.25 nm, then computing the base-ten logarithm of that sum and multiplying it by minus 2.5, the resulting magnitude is -6.93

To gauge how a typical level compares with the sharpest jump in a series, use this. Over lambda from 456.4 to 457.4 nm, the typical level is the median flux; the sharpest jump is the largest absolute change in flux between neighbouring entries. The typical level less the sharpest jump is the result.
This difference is 295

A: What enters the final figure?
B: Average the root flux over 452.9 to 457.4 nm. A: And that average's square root 4.169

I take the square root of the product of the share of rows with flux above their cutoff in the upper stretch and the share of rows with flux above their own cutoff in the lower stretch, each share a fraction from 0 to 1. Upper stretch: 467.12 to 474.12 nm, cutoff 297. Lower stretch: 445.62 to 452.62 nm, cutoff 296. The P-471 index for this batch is 0.56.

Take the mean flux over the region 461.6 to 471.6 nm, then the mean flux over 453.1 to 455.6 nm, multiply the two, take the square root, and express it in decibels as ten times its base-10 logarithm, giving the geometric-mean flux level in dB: 24.8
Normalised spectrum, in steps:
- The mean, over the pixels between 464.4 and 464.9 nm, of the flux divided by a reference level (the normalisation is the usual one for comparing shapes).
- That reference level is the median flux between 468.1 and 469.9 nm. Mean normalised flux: 0.99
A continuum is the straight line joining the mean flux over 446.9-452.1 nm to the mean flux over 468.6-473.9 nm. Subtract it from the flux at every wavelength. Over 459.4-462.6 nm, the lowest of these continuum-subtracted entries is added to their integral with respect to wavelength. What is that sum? 10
